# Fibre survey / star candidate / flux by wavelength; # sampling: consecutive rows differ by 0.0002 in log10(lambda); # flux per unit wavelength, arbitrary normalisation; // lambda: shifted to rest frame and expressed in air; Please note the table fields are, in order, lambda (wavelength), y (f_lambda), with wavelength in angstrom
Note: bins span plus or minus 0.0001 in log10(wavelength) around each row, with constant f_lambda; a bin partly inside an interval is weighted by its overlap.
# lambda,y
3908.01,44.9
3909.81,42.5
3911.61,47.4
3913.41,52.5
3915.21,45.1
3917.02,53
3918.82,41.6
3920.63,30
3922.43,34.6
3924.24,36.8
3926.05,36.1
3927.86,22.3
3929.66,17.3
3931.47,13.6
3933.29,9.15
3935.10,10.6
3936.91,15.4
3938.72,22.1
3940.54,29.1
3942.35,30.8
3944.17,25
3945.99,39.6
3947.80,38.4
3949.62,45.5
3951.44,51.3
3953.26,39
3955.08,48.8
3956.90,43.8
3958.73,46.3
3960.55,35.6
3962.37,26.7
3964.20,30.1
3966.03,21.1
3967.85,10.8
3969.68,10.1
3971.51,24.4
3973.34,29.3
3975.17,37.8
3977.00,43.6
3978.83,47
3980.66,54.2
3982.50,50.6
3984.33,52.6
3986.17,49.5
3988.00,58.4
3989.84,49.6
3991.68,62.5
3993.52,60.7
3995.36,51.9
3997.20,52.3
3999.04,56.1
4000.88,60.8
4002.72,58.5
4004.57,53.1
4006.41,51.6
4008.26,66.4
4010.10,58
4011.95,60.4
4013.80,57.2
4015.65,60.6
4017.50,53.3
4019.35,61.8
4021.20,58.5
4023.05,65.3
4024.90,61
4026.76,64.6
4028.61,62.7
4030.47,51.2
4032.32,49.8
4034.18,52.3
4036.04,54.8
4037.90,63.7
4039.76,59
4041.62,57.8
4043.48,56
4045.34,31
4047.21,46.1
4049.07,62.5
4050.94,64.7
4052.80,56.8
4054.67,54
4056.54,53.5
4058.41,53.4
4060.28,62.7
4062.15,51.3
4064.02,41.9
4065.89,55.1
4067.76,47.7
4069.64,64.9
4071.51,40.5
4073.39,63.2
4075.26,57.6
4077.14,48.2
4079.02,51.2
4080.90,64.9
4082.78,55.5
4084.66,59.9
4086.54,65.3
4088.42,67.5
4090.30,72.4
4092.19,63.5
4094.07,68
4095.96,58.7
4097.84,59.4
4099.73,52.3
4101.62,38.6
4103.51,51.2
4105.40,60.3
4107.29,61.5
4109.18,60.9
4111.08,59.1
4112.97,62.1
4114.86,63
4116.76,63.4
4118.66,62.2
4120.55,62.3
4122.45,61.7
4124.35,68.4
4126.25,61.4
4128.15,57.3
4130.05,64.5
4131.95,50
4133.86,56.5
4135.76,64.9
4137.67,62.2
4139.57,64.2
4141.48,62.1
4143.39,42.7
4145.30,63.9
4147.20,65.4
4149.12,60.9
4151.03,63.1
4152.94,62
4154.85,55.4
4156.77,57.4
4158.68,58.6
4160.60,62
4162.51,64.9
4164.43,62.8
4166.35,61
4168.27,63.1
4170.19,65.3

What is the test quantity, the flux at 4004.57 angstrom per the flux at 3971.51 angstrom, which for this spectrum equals 2.2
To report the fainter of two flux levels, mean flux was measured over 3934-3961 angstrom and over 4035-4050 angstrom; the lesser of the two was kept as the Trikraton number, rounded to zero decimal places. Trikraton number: 35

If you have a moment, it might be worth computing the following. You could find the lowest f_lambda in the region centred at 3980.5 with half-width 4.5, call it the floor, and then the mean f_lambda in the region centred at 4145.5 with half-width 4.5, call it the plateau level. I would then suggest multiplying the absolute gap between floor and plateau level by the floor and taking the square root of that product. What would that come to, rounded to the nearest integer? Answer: 26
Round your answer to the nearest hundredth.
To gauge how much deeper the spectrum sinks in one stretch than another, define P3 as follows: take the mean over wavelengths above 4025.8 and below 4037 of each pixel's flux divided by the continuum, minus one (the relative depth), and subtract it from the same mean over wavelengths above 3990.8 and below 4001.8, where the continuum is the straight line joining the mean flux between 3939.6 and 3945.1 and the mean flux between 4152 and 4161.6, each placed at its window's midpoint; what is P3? 0.23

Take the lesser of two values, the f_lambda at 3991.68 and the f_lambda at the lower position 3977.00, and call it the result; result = 44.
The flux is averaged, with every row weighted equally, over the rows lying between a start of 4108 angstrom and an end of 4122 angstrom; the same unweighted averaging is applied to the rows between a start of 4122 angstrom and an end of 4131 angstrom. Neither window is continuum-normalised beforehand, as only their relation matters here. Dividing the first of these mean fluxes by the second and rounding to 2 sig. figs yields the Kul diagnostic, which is 0.99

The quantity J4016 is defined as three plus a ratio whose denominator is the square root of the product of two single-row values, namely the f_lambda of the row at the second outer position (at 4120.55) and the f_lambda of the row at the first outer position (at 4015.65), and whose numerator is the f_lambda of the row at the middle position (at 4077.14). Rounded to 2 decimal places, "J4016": 3.78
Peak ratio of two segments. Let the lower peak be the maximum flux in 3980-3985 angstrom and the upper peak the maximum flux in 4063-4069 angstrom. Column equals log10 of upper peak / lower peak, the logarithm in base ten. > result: 0.007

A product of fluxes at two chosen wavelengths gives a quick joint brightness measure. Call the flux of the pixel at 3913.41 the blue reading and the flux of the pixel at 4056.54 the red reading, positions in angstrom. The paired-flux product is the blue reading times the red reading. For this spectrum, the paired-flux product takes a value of 2809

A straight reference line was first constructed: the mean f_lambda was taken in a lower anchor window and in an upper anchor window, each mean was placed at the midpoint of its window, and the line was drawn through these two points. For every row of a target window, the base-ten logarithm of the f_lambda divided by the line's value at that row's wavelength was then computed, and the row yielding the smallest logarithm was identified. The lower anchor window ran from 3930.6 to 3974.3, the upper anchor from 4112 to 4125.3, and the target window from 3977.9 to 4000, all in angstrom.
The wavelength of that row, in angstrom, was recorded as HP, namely 3989.84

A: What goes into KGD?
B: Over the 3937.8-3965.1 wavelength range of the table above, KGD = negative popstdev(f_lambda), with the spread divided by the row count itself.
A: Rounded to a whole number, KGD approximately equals -9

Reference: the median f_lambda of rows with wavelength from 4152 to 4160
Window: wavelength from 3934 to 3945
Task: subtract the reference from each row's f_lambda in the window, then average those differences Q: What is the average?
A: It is -36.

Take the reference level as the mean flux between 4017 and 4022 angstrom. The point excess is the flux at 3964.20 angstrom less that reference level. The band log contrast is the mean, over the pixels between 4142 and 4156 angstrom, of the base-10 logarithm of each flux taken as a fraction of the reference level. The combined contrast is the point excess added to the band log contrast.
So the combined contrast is -28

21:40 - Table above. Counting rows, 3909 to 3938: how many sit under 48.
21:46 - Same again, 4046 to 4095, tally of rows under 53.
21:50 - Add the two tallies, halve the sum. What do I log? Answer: 10.5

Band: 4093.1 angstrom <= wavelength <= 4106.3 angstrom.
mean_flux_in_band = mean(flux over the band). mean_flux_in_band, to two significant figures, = 56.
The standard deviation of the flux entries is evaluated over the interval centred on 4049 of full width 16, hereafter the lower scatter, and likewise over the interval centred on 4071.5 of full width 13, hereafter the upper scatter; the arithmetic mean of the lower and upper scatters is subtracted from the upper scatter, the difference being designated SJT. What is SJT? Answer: -0.6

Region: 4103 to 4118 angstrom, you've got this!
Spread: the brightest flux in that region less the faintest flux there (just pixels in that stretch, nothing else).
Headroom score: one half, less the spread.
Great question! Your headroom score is -12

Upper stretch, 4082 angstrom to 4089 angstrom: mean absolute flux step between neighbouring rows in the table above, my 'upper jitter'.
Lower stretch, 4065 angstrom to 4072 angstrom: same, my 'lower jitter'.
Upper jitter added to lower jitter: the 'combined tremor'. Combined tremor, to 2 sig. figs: 20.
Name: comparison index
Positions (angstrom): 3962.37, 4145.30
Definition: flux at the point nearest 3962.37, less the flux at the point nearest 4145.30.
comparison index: -37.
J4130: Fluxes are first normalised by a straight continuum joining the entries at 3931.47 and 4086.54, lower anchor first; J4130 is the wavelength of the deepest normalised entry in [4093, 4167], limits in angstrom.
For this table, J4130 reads 4143.39 angstrom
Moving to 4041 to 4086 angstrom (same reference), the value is 4045.34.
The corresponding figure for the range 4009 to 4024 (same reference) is 4017.50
